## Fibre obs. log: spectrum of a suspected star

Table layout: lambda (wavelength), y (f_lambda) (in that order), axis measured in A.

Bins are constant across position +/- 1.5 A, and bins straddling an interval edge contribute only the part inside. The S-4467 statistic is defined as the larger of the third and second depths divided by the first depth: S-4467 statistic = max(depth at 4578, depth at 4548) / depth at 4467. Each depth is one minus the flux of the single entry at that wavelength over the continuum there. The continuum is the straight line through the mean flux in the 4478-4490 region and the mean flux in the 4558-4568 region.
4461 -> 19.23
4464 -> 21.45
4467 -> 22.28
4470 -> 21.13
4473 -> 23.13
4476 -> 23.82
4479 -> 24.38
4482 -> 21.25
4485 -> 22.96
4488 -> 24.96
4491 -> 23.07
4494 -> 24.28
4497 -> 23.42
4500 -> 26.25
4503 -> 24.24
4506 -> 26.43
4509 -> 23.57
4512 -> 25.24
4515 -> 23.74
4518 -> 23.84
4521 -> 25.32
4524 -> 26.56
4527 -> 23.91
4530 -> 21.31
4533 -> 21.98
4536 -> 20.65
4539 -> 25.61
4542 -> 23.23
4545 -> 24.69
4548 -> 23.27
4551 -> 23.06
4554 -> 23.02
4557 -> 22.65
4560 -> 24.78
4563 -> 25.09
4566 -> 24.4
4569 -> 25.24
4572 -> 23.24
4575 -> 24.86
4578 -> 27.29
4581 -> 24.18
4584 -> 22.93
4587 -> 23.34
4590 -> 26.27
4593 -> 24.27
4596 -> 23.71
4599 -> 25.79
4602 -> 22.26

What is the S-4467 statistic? 1.4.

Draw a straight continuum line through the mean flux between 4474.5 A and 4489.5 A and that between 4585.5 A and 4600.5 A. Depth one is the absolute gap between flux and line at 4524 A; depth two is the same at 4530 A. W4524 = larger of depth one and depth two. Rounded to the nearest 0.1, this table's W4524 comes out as 2.7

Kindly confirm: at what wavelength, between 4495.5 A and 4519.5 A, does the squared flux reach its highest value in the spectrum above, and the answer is 4506 A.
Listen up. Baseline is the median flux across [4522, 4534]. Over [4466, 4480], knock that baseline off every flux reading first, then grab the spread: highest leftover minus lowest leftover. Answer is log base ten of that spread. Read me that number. 0.512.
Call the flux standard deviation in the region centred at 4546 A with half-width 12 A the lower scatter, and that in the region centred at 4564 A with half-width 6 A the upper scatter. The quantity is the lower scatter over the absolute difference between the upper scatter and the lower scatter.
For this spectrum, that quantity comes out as 1.3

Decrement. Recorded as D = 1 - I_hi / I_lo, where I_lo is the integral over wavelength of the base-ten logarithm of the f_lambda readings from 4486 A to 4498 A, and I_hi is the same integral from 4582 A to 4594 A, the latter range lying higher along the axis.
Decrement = -0.003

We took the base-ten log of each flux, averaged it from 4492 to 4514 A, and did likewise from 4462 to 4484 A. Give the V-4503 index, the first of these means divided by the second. 1.03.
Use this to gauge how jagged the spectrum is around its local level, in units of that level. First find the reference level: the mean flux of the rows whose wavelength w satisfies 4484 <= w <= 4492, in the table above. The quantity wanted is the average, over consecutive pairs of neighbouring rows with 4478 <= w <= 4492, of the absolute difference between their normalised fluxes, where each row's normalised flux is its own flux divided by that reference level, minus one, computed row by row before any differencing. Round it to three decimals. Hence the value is 0.092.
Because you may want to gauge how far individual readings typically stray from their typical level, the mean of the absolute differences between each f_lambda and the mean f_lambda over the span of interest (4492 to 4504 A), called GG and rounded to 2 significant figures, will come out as 0.85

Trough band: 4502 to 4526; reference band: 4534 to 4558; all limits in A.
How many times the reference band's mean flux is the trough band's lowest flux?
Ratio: 1.01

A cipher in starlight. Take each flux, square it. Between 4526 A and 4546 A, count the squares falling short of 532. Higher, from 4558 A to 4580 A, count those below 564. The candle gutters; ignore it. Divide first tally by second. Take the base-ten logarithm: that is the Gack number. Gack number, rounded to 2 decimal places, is 0.48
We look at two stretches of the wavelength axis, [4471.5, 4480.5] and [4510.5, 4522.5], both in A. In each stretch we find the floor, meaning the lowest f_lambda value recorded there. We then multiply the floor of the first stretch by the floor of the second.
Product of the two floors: 549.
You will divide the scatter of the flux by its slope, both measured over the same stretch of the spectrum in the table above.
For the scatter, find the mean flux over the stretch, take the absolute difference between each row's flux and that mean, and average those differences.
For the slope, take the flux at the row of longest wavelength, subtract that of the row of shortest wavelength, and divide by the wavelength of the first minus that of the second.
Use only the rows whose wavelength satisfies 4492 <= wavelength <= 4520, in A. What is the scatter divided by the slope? -52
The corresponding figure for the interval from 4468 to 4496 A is 8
